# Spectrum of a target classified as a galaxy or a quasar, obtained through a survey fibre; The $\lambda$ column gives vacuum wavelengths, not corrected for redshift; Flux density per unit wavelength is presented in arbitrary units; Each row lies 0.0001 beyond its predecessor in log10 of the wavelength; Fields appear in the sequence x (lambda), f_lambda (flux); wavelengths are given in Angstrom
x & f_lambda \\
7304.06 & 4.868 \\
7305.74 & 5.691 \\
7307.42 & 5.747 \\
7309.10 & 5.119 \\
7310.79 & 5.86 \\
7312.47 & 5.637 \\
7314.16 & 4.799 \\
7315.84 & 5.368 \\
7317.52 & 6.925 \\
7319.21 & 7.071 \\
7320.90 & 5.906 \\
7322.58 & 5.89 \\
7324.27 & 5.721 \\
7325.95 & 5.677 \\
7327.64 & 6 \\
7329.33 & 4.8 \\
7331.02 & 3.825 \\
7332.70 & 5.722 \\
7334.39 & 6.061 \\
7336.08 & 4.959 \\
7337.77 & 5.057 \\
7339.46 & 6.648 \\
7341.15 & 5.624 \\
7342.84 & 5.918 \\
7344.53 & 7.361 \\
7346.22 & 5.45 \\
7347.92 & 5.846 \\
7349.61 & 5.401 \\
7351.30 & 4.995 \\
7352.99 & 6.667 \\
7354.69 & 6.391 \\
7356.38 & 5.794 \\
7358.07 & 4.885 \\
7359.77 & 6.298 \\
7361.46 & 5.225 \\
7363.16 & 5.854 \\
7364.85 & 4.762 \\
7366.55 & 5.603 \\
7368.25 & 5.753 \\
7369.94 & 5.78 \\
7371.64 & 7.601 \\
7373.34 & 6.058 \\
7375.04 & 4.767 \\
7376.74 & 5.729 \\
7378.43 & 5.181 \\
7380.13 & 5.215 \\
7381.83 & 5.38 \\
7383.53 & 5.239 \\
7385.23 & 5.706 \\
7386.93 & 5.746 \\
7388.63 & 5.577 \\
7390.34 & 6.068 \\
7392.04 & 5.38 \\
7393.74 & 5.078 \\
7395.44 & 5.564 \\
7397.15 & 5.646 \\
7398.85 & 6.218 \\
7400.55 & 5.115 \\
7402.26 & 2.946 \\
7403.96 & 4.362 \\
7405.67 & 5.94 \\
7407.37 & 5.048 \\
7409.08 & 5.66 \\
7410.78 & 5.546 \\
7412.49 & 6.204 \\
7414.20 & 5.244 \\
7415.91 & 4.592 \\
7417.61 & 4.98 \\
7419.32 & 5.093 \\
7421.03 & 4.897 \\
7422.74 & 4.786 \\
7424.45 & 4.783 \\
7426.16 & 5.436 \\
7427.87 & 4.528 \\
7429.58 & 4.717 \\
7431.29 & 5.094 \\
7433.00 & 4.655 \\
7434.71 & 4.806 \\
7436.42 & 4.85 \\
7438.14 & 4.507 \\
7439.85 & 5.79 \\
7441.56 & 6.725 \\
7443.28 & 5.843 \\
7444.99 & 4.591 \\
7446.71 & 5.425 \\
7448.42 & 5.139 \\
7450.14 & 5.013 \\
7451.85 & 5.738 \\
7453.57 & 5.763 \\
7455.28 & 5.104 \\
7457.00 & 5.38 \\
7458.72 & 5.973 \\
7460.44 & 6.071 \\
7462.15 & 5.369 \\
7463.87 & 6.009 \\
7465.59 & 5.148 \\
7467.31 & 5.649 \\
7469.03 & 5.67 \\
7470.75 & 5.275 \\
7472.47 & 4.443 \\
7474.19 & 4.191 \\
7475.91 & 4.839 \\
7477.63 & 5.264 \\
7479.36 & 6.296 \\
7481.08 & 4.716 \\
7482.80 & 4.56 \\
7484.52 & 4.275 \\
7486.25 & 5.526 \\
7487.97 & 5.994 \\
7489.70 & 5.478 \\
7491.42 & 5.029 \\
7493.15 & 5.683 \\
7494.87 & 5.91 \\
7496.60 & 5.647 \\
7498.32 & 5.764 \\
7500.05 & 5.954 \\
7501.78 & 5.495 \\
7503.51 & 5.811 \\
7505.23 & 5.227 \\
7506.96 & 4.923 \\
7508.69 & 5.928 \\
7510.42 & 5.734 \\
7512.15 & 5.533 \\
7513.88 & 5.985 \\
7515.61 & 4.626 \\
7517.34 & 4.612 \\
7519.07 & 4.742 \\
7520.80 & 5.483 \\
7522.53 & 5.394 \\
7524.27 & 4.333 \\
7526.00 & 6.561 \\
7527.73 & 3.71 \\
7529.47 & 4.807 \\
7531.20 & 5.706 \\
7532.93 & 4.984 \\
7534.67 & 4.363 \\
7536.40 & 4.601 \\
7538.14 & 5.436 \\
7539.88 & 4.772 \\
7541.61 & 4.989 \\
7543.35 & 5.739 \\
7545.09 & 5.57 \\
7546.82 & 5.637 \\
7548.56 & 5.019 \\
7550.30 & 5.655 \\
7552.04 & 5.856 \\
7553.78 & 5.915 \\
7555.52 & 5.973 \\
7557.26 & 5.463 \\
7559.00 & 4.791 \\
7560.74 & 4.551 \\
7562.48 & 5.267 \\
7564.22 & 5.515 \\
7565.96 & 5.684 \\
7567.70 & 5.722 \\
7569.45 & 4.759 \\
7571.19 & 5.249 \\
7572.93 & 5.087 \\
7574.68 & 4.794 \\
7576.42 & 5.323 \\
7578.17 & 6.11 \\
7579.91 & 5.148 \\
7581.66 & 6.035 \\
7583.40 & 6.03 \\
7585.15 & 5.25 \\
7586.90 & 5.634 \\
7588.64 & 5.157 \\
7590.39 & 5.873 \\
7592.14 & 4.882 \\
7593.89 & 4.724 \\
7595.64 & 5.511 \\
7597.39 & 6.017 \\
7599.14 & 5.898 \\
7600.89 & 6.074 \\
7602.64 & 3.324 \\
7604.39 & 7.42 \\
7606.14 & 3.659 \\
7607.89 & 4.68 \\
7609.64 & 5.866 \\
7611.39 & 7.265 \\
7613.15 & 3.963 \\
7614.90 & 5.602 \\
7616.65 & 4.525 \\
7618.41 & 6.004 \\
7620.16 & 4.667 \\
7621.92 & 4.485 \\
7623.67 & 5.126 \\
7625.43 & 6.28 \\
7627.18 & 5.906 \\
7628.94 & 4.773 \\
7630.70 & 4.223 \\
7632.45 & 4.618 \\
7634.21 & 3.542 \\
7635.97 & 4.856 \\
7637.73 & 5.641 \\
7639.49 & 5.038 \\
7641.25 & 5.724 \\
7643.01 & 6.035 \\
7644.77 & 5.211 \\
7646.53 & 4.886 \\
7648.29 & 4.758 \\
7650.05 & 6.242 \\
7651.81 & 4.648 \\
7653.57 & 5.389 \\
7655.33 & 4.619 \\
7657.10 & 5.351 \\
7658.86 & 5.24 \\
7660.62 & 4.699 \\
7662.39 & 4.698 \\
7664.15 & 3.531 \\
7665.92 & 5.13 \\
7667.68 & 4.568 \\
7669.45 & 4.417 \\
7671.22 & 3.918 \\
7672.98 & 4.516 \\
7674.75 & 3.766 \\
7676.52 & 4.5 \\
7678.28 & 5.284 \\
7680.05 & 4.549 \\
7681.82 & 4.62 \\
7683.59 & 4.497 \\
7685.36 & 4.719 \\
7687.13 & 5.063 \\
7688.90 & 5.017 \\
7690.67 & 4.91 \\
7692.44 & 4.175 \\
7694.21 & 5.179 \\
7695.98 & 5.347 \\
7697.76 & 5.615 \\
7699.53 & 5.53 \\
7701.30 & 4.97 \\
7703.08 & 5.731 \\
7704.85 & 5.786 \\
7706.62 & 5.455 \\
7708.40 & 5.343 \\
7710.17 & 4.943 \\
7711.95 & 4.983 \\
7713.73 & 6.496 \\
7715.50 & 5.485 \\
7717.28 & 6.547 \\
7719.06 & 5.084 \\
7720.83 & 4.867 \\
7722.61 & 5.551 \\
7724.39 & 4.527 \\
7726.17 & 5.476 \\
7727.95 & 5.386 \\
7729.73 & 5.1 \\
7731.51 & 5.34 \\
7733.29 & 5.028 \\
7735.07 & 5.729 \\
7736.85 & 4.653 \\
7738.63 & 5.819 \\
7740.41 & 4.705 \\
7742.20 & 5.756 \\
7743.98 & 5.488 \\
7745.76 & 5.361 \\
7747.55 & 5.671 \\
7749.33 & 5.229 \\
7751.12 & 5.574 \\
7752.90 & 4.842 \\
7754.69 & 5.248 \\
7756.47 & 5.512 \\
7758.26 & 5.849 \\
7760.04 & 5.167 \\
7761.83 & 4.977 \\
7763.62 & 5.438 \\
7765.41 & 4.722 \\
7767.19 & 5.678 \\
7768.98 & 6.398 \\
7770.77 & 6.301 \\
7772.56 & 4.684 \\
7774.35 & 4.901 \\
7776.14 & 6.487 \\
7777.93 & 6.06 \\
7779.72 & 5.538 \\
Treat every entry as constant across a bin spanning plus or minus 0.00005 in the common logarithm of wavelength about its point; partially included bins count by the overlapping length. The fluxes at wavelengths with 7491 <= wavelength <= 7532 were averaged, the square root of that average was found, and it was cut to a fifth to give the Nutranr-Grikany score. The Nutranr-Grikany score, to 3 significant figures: 0.463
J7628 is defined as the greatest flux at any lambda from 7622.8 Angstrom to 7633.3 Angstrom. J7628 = 6.28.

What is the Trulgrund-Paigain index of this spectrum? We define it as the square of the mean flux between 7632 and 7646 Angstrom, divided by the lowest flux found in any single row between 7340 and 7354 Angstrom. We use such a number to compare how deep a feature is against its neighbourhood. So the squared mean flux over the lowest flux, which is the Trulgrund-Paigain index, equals 5.2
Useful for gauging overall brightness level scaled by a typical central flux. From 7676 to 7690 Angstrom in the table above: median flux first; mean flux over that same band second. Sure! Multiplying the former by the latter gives 22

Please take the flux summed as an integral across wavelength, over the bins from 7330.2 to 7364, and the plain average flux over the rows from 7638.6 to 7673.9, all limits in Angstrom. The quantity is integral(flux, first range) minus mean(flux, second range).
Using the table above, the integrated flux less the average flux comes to 188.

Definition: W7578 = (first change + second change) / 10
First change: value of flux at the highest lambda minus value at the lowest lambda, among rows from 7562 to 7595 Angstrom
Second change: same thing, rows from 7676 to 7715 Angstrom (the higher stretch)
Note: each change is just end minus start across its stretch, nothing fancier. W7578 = 0.15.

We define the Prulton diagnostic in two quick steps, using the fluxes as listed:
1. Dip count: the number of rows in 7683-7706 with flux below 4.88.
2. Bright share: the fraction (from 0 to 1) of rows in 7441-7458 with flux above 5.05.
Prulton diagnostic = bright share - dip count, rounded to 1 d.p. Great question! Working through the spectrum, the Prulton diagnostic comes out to -2.2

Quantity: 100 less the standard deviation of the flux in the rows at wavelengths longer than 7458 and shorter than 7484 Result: 99.4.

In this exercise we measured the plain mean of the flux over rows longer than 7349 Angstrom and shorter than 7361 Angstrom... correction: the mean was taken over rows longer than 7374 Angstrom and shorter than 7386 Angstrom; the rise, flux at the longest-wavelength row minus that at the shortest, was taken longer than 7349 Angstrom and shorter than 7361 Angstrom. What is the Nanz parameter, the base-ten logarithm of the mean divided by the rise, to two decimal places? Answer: 0.77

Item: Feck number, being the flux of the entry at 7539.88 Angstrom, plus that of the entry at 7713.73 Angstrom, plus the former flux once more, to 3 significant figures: 16.0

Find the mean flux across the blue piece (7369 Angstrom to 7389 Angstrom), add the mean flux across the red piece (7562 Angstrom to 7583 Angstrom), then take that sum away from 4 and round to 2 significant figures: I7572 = -7.1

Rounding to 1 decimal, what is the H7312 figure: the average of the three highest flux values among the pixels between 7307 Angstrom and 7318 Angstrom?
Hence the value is 6.2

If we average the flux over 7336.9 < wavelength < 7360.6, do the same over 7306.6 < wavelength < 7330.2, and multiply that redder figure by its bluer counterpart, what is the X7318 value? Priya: 34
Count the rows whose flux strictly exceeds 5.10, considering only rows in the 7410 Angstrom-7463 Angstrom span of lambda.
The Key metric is 16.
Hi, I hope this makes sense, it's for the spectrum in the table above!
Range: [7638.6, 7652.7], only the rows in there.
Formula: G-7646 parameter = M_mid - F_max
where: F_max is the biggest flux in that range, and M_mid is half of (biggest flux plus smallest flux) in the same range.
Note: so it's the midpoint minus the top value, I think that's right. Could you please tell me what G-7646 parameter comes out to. -0.80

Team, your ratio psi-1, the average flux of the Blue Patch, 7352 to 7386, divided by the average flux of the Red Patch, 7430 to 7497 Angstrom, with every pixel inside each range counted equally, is 1.07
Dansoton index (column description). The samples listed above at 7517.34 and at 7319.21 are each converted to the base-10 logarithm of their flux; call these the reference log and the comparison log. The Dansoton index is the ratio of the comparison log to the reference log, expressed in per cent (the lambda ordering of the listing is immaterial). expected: 128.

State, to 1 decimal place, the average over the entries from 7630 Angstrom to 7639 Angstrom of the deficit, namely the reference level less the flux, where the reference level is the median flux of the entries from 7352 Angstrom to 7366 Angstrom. 1.2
